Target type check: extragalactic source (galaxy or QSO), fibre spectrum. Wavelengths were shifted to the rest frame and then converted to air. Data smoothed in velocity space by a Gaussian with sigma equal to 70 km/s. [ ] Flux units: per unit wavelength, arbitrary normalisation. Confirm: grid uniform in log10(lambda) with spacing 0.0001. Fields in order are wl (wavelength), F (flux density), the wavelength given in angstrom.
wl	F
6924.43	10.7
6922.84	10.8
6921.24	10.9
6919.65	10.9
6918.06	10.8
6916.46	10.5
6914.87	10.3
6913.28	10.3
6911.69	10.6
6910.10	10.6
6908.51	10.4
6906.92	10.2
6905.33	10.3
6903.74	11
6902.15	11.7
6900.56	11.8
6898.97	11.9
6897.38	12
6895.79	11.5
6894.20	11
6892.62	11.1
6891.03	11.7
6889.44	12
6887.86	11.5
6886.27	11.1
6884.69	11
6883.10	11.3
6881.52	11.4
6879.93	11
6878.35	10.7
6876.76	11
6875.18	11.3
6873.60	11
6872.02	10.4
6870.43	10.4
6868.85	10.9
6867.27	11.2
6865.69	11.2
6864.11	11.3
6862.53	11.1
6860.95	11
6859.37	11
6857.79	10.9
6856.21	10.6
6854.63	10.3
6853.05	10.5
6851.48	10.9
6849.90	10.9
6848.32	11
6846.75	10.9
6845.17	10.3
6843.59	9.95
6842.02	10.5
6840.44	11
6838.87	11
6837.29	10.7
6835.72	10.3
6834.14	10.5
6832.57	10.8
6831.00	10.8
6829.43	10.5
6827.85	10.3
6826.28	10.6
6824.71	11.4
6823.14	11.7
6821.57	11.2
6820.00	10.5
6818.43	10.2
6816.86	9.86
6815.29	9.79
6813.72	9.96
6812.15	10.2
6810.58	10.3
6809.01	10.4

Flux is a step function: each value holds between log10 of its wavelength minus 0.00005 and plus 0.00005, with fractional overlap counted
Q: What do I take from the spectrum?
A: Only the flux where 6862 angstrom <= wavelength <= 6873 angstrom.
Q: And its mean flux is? 10.9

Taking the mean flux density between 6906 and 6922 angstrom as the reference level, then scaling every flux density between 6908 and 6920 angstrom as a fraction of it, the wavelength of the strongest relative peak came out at 6919.65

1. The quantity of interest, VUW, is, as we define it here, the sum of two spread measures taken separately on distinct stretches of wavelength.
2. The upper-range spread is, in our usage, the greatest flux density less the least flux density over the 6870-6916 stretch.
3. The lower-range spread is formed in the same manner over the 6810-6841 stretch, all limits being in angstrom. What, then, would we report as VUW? 3.7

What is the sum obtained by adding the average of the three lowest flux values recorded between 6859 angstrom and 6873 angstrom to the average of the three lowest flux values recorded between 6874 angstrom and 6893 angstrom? 21.5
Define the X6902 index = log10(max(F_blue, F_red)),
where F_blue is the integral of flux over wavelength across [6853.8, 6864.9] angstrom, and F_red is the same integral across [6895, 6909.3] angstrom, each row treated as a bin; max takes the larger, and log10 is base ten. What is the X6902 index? 2.20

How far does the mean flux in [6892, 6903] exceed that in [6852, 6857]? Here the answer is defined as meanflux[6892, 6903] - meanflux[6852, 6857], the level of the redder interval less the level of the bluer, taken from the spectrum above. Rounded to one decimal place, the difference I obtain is 1.1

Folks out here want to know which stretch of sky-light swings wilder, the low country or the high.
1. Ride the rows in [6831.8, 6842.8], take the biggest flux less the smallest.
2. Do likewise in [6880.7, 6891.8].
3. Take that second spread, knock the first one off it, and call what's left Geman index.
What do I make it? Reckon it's 0.3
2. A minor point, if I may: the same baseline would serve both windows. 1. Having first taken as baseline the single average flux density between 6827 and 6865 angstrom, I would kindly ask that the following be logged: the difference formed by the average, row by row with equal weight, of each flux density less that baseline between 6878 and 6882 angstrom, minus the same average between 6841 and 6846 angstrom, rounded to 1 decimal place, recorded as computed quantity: 0.8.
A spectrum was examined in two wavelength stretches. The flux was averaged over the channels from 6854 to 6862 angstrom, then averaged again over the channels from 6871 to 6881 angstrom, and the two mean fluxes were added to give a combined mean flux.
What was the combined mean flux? 21.7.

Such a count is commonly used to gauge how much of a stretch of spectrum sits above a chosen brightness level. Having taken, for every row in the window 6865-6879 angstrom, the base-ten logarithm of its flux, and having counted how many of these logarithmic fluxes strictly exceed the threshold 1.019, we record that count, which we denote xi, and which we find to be 7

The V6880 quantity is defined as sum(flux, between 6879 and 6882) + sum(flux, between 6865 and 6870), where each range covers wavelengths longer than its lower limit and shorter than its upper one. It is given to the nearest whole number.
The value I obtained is 56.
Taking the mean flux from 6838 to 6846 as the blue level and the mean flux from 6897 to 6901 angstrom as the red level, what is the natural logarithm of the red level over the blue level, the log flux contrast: 0.120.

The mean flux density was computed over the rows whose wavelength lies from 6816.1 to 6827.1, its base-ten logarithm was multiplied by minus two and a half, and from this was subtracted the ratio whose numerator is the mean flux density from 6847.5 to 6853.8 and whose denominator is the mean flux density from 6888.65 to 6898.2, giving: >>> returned -3.52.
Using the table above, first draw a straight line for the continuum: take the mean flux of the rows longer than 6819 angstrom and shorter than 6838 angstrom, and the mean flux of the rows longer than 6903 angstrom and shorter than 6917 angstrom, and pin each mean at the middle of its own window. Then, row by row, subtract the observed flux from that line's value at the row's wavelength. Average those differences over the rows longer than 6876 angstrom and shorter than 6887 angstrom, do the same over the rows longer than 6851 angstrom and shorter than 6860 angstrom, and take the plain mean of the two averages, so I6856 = -0.26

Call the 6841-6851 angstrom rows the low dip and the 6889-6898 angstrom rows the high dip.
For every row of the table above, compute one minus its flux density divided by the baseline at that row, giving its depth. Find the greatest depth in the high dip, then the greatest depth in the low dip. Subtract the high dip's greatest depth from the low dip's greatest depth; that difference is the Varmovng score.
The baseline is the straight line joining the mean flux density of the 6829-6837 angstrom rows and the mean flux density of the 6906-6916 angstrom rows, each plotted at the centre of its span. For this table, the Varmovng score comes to 0.11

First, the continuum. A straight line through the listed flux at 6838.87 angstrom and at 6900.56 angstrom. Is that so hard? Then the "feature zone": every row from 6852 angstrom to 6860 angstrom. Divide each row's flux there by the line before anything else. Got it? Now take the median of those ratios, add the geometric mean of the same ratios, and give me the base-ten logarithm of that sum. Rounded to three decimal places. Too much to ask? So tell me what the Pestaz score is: 0.277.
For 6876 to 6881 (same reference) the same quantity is 0.279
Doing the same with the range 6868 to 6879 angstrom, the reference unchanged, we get 0.279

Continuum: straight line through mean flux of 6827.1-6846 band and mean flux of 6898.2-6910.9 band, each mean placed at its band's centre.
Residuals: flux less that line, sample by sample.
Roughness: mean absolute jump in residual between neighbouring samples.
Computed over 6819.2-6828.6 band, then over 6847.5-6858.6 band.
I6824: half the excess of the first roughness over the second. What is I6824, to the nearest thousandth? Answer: 0.151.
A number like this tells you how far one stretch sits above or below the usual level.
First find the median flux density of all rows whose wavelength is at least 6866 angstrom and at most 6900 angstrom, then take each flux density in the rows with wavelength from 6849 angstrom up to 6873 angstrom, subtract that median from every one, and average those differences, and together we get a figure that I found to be -0.26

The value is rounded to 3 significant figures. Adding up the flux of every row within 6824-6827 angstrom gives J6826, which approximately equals 22.0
